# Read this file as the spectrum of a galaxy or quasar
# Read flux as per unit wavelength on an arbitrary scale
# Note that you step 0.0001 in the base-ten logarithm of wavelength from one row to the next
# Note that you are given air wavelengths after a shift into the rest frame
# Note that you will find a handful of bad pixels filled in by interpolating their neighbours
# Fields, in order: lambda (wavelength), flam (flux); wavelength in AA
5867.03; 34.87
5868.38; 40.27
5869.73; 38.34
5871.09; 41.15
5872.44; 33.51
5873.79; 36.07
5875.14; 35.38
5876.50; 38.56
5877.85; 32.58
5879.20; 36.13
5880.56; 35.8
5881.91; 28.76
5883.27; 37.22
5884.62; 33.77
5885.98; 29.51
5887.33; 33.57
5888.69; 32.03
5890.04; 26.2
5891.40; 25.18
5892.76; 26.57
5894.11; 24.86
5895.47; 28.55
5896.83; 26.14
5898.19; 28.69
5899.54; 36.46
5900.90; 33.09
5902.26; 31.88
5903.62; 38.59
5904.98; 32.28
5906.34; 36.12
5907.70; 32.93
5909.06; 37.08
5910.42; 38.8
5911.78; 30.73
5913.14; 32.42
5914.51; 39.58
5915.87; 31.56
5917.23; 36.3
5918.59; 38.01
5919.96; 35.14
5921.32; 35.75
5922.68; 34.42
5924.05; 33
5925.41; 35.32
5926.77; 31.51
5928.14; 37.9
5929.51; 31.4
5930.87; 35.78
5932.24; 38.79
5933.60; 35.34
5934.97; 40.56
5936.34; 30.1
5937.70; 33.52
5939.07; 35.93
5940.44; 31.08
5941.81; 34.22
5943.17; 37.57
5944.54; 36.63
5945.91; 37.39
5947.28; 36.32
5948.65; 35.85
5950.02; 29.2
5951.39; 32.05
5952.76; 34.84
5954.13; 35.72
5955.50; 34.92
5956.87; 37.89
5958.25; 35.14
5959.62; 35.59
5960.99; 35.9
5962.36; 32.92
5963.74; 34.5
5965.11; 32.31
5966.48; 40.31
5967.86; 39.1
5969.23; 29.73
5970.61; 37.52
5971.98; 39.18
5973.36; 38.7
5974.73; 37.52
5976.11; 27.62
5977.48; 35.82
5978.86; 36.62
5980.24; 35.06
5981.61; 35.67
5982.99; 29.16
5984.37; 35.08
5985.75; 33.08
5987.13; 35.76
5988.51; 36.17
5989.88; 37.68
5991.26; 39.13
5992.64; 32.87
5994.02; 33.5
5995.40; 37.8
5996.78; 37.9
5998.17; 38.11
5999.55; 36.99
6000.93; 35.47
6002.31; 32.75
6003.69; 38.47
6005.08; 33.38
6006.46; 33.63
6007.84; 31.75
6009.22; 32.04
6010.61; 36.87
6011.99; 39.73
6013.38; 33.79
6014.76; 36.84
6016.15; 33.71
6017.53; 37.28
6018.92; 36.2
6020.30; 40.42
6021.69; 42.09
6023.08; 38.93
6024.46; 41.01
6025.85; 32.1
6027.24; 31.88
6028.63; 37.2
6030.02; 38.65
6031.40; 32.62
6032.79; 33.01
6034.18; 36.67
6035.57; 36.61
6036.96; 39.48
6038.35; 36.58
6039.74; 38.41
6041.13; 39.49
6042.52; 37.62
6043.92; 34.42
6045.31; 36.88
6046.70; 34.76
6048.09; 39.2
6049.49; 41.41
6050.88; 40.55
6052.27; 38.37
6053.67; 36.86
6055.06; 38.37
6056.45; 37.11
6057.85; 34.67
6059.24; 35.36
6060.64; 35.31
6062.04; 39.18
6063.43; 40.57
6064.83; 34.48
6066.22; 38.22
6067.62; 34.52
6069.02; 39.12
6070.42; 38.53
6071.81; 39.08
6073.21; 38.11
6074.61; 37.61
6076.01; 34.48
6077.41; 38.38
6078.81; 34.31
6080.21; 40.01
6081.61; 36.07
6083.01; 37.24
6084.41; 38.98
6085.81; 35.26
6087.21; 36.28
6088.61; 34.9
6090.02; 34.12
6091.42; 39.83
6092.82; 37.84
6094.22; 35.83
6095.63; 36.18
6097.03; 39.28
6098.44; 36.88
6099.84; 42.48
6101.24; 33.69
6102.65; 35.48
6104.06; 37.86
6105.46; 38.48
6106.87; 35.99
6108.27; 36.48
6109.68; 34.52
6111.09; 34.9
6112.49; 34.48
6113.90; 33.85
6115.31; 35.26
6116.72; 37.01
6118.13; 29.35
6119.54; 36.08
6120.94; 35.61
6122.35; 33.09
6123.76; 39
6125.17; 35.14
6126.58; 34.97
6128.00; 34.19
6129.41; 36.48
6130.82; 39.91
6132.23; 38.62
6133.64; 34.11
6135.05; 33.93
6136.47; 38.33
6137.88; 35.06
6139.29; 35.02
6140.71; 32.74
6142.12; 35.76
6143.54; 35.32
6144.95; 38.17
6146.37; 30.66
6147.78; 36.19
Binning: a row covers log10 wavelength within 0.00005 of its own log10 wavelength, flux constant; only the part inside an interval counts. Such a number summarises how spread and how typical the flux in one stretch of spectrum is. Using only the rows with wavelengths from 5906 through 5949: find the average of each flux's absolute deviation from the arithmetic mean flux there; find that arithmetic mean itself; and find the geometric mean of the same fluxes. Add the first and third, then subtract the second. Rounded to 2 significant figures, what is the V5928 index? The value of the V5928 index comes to 2.1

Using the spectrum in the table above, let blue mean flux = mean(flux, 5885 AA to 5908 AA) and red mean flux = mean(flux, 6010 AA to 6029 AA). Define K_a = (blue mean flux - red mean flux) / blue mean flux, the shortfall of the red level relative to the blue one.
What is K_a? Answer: -0.20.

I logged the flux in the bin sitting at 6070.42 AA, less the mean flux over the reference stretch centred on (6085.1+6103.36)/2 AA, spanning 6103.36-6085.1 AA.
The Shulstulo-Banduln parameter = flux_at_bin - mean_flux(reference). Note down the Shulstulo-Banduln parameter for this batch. 1.8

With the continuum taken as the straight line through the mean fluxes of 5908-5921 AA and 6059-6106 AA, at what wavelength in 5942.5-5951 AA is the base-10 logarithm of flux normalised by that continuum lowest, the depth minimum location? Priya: 5950.02 AA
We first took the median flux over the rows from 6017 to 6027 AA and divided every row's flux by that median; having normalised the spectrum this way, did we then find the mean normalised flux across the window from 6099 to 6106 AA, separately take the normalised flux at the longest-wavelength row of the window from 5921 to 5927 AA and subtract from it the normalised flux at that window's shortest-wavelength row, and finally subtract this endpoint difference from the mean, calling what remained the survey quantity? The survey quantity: 1.07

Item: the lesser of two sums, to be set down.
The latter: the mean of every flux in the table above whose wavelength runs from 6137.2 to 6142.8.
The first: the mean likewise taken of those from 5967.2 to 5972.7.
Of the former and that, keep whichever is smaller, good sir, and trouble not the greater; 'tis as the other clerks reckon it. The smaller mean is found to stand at 34.6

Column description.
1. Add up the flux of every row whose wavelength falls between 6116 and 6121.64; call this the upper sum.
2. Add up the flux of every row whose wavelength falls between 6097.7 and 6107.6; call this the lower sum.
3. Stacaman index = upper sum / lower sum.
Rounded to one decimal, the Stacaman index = 0.5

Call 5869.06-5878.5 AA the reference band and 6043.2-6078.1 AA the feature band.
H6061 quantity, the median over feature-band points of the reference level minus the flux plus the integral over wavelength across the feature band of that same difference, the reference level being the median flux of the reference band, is -49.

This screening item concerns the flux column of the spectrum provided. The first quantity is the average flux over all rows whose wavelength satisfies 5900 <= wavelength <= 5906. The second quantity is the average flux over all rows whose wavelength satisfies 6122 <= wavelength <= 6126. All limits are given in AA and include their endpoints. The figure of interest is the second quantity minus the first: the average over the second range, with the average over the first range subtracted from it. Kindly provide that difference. 1.8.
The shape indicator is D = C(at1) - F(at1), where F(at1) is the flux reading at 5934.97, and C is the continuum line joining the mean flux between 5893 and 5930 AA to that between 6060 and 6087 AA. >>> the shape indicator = -6.4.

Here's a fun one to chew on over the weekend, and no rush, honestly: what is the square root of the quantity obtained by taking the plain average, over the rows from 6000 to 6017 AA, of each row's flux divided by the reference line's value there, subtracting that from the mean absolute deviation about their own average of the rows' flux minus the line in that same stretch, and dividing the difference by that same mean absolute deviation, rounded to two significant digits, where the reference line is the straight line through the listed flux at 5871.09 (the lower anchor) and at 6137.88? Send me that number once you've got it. 0.76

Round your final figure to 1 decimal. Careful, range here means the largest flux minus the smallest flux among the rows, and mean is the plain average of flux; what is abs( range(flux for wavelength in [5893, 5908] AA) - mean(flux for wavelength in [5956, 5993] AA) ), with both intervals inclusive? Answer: 21.7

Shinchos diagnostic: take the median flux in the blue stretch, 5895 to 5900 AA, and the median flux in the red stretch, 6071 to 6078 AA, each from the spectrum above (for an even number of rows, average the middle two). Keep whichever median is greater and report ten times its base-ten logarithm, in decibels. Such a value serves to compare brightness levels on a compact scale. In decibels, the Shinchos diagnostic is 15.8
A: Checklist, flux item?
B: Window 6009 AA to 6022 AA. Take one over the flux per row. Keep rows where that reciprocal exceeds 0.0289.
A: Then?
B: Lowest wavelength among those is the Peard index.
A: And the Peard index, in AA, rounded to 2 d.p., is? 6009.22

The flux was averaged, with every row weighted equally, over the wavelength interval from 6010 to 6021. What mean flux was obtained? 36.9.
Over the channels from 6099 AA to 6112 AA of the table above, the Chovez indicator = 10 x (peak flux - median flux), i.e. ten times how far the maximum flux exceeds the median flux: 65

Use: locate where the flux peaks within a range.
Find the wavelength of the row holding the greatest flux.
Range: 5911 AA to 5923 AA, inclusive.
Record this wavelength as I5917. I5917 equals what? 5914.51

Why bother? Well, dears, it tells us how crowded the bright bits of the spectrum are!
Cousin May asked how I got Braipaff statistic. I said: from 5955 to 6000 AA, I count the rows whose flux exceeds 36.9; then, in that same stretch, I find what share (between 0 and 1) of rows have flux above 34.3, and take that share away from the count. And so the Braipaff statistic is 12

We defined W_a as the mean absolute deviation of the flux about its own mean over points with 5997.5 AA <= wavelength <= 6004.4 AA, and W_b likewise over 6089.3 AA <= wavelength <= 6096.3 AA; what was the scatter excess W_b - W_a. -0.14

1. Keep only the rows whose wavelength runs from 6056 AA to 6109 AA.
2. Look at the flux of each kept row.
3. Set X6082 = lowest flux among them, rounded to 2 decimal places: 33.69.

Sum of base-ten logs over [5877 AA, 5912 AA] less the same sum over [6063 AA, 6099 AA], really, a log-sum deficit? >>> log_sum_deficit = -1.8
